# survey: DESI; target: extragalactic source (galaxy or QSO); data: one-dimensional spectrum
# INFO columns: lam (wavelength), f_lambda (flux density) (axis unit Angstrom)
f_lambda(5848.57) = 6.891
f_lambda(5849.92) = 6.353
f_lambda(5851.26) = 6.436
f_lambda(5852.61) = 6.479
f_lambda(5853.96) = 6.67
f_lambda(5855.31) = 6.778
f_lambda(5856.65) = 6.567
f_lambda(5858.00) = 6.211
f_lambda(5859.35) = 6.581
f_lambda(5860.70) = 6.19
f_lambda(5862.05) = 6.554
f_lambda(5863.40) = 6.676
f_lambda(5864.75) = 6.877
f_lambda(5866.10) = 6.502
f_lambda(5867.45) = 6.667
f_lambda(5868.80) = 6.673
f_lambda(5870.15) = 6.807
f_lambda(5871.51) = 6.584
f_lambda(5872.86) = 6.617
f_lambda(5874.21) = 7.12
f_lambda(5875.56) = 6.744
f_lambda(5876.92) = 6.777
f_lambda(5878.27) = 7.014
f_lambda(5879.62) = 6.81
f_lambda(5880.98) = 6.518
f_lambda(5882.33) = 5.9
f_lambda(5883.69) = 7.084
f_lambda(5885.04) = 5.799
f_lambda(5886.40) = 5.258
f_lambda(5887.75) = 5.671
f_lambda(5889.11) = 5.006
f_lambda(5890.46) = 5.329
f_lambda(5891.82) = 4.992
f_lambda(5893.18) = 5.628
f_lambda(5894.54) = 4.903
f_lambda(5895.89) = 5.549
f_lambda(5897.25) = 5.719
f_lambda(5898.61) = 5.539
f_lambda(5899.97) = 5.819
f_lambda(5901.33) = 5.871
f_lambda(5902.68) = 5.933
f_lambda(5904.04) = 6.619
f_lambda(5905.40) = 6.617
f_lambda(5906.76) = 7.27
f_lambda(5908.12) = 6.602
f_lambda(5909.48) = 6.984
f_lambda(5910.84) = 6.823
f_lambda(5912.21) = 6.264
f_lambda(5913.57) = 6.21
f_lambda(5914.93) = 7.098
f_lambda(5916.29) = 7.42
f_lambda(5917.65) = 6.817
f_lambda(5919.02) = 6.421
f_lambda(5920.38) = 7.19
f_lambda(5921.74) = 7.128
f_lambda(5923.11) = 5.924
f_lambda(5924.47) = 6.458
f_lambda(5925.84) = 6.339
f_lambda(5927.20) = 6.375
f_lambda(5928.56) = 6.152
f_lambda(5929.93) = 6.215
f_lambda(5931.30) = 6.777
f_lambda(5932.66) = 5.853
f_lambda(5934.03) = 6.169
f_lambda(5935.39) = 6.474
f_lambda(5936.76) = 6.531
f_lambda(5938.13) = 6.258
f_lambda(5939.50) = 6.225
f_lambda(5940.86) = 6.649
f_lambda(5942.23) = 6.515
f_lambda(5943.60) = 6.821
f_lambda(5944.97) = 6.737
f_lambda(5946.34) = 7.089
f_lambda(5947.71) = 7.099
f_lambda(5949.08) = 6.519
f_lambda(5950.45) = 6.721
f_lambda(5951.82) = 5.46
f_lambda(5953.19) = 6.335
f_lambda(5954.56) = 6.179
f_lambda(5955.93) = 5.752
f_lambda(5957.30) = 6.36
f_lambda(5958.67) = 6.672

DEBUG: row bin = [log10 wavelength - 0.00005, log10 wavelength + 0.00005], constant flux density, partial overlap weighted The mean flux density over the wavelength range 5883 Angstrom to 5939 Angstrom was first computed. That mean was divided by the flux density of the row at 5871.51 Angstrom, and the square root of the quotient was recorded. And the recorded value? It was 0.97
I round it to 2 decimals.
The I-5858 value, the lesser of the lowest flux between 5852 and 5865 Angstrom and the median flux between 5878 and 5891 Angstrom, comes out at 5.85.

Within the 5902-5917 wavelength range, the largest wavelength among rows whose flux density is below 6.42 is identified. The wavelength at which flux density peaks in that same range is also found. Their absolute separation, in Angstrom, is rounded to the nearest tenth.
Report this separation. 2.7 Angstrom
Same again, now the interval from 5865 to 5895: 20.3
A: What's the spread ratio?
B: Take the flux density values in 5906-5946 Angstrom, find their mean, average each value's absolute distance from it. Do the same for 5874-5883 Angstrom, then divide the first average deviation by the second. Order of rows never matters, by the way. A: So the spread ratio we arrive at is 1.2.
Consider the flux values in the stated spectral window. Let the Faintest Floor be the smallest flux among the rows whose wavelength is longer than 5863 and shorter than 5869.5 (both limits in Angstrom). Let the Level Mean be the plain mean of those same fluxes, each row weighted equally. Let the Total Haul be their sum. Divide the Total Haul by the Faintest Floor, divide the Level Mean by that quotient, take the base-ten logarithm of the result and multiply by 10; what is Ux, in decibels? 1.14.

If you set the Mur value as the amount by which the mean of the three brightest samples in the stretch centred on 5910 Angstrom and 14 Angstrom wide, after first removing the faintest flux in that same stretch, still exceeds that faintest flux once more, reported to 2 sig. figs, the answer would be -5.2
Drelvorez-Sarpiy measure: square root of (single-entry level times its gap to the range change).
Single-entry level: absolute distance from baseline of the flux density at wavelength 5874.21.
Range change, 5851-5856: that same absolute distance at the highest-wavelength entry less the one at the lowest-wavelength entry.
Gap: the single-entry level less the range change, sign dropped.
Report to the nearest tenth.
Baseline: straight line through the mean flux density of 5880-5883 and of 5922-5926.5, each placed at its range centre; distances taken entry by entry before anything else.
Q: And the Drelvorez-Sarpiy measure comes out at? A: 0.7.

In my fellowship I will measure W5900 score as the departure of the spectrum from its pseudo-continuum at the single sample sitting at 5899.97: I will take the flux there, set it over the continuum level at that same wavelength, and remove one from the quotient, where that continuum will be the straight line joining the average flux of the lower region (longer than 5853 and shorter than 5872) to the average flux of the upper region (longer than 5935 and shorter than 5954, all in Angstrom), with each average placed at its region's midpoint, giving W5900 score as -0.11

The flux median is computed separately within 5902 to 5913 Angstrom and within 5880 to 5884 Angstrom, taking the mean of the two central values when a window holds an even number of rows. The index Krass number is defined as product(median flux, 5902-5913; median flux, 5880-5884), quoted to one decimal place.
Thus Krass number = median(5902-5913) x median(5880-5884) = 43.1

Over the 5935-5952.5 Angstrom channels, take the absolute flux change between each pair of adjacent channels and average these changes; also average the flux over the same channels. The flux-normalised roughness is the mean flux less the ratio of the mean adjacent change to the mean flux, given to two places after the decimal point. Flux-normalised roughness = 6.50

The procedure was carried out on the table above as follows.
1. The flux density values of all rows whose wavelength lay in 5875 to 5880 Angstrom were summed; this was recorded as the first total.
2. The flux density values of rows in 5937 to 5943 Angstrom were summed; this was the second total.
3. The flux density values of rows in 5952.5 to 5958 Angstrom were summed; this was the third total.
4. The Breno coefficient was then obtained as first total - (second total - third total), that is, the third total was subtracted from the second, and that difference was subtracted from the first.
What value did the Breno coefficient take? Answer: 26.3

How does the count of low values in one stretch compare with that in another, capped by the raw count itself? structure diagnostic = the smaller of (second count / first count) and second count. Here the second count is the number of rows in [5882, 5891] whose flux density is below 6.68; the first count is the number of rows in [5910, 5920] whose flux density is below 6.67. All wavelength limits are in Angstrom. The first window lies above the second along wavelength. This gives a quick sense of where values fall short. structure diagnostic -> 2.0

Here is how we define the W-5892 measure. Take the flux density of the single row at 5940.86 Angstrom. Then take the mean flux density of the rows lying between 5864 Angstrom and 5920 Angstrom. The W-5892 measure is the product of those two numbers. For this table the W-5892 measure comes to 42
